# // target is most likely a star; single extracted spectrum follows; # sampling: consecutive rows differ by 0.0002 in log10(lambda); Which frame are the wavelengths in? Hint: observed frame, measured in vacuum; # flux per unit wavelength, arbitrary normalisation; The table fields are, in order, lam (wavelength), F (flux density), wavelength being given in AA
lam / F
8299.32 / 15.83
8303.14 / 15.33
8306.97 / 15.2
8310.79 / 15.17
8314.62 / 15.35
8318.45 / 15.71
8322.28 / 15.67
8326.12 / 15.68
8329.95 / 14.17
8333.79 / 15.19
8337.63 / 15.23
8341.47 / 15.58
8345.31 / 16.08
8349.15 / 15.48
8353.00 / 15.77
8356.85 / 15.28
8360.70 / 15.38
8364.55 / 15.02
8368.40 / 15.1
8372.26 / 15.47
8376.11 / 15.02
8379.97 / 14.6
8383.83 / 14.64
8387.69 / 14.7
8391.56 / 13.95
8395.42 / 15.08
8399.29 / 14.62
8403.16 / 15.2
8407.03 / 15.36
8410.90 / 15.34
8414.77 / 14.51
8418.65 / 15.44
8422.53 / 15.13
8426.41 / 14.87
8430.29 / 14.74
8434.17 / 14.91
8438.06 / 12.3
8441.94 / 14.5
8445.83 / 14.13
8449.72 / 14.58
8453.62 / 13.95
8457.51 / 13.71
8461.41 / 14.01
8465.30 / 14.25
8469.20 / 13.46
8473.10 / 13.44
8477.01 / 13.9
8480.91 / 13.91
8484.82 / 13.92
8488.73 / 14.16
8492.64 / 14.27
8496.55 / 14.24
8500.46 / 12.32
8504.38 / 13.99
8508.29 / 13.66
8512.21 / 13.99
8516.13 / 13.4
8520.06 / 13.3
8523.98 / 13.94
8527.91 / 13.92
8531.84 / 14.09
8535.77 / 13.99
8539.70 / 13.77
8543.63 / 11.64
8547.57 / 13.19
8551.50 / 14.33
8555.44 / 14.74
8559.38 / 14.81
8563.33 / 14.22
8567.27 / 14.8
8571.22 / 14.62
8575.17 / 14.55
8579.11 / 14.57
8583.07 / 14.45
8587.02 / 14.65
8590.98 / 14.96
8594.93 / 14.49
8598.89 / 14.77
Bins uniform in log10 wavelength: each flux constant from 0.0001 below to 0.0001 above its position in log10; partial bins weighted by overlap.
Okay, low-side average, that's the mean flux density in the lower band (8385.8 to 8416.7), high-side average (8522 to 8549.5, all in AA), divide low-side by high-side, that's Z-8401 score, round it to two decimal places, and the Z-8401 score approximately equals 1.10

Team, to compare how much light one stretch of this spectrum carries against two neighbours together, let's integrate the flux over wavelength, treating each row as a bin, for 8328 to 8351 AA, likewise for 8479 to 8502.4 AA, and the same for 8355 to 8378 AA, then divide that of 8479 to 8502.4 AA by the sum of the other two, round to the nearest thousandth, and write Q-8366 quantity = 0.460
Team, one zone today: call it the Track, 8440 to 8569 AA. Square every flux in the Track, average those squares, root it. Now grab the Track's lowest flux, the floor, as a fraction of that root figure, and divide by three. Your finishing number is 0.279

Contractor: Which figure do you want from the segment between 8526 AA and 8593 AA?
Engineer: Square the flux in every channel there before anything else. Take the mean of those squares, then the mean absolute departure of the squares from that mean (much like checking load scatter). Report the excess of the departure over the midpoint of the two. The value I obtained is -94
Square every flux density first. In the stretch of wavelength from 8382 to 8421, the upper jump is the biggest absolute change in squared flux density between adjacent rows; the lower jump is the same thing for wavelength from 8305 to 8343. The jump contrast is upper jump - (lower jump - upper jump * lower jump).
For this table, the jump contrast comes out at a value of 1466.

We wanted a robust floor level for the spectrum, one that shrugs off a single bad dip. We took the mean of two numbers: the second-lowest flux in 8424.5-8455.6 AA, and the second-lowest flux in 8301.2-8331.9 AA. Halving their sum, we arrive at 14.56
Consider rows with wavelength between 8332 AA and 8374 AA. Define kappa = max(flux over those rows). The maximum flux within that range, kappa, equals 16.08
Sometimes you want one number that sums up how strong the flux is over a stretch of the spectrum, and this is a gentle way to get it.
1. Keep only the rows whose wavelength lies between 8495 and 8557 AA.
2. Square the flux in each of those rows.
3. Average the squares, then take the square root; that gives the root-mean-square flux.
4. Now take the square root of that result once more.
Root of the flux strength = 3.70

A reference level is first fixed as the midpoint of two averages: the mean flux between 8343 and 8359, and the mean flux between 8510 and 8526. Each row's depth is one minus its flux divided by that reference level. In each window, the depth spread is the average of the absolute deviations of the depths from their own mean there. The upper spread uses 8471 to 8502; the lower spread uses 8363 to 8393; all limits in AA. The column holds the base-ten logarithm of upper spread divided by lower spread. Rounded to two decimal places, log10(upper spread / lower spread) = 0.12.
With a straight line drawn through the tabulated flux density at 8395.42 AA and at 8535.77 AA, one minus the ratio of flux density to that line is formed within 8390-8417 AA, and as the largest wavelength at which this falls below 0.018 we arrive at 8410.90 AA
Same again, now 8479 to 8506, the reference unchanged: 8504.38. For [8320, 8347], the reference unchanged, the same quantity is 8345.31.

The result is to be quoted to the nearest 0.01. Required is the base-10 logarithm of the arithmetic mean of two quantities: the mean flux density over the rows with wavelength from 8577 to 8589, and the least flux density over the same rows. 1.16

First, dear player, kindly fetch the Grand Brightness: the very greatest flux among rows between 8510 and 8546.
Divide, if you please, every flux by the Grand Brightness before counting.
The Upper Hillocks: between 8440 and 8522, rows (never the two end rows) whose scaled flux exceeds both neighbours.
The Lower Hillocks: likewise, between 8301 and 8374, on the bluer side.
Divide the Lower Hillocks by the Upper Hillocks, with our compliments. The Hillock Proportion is 1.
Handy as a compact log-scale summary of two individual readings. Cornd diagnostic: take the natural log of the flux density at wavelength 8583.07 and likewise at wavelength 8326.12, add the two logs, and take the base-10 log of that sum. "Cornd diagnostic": 0.734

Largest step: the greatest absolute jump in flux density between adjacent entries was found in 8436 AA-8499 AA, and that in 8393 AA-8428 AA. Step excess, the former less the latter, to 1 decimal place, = 1.3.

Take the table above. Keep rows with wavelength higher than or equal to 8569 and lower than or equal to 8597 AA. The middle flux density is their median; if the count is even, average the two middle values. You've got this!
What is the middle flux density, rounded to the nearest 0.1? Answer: 14.6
